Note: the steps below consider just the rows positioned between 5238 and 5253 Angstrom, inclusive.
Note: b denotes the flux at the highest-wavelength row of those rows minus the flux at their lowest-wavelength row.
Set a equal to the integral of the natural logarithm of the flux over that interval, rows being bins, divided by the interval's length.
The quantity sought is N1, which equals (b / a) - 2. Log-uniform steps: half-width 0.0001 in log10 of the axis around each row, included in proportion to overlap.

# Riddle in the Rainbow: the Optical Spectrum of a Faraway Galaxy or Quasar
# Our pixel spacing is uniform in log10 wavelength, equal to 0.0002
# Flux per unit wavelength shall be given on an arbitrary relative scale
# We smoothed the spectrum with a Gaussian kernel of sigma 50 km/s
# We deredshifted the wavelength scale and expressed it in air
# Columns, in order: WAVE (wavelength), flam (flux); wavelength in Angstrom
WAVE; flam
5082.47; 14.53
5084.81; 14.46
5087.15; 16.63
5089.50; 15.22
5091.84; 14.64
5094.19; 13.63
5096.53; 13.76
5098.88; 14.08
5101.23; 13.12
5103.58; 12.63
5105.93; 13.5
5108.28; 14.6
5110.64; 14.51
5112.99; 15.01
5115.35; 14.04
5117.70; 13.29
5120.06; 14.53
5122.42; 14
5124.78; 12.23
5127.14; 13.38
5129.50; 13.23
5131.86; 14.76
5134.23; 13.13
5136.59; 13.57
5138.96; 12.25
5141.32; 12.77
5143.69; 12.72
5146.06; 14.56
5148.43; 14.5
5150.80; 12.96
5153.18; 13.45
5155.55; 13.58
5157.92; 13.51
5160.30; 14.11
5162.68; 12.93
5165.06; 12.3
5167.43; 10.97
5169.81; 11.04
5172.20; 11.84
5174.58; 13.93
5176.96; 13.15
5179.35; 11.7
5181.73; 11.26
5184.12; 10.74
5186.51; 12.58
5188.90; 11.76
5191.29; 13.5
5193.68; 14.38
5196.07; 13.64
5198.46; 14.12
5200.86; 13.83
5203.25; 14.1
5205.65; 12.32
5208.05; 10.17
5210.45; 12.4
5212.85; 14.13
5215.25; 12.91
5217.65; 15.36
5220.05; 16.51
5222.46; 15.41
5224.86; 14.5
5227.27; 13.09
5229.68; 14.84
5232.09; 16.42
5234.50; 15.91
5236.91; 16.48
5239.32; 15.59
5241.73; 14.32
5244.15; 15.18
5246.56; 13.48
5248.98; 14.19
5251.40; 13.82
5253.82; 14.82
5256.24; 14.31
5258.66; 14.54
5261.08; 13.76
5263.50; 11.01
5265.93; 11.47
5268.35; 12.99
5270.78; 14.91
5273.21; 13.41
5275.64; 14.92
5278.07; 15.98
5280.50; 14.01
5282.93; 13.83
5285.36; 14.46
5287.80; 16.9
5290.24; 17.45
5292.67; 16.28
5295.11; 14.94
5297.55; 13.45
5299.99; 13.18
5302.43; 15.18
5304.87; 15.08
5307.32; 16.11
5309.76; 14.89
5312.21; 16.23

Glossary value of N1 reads -2.7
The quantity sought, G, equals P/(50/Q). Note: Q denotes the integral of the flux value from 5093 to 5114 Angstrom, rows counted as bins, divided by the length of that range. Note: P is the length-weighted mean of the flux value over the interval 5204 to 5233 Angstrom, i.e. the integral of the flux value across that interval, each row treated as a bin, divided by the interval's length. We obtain 3.88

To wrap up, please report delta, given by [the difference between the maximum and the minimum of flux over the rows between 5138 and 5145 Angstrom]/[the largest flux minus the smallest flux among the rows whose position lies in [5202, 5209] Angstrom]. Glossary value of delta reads 0.1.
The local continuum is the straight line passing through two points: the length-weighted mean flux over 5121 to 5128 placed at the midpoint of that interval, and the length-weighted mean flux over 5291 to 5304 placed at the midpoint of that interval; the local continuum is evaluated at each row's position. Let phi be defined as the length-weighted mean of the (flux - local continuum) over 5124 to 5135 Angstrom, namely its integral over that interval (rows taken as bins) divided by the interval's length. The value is 0.1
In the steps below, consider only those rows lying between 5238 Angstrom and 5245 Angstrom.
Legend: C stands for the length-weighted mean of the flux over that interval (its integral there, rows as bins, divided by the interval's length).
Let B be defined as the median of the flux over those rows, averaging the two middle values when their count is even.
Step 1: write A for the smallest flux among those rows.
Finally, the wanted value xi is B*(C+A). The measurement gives 446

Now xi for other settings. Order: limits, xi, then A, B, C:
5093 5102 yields 367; 13.12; 13.7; 13.7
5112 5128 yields 364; 12.23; 14.0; 13.8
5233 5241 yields 501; 15.59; 15.9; 15.9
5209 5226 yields 389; 12.4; 14.5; 14.4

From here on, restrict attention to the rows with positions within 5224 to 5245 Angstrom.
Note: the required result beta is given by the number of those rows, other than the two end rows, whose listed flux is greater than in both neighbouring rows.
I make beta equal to 2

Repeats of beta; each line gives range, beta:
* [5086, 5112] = 2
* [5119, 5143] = 3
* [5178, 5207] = 4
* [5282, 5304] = 1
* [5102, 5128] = 3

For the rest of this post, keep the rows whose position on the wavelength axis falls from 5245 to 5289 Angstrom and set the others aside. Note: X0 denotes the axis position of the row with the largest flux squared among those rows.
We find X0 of 5287.80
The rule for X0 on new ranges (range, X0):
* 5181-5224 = 5220.05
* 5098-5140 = 5112.99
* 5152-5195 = 5193.68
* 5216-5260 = 5220.05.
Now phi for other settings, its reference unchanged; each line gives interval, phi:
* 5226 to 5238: 1.2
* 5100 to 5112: 0.6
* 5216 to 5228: 0.9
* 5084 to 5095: 2.0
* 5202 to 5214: -1.3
